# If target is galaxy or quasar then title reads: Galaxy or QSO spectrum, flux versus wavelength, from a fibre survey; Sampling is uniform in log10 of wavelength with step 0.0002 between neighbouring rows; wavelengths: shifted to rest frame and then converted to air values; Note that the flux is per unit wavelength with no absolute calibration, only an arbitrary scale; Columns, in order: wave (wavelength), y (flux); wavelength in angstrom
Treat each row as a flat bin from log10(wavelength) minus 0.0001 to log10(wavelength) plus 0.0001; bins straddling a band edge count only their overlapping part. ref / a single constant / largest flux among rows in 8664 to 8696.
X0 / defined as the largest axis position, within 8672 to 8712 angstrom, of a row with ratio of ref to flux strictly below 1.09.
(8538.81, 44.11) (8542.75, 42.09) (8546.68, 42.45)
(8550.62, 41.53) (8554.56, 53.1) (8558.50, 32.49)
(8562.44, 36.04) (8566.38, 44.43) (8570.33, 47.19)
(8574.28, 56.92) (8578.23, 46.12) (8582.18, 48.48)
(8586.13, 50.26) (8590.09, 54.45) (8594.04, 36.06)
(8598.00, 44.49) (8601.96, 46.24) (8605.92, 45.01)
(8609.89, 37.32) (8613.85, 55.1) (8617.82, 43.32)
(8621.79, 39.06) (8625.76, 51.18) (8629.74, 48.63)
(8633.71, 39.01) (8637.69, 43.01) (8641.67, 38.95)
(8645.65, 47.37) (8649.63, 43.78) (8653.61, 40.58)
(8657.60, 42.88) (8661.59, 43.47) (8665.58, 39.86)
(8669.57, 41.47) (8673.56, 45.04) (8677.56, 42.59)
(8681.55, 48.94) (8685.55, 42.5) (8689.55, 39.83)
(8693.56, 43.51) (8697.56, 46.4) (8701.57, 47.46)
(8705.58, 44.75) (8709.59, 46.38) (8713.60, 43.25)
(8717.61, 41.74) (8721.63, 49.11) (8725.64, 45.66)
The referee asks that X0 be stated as 8709.59 angstrom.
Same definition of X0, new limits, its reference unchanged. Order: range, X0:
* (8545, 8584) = 8582.18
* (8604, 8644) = 8629.74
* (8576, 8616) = 8613.85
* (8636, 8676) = 8673.56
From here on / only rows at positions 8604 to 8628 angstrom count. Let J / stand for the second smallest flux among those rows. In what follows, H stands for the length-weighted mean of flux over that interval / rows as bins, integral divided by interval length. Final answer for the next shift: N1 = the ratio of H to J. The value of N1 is 1.16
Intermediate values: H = 45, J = 39.06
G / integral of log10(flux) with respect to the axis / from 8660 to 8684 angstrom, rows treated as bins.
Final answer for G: 39.32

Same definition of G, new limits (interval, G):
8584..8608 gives 39.84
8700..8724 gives 39.77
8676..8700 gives 39.43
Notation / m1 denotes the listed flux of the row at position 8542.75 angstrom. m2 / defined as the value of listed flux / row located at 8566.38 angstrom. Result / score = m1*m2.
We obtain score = 1870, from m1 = 42.09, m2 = 44.43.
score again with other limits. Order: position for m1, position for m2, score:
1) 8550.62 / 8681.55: 2032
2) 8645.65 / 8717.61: 1977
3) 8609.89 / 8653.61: 1514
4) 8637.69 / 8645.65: 2037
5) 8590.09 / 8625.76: 2787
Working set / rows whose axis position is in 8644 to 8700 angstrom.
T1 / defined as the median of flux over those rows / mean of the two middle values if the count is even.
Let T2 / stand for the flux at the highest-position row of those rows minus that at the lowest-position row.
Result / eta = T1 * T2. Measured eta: -42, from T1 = 43.2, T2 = -1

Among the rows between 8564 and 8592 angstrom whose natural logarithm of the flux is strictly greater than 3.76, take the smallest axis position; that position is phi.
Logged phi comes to 8566.38 angstrom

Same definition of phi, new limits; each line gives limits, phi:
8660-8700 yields 8661.59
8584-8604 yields 8586.13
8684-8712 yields 8693.56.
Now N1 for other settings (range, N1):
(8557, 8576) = 1.21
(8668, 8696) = 1.05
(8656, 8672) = 1.01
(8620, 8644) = 1.11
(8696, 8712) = 1.00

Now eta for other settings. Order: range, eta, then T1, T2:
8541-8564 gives -253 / 41.8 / -6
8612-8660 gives -527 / 43.2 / -12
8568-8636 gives -378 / 46.2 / -8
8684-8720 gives -33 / 43.5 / -1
